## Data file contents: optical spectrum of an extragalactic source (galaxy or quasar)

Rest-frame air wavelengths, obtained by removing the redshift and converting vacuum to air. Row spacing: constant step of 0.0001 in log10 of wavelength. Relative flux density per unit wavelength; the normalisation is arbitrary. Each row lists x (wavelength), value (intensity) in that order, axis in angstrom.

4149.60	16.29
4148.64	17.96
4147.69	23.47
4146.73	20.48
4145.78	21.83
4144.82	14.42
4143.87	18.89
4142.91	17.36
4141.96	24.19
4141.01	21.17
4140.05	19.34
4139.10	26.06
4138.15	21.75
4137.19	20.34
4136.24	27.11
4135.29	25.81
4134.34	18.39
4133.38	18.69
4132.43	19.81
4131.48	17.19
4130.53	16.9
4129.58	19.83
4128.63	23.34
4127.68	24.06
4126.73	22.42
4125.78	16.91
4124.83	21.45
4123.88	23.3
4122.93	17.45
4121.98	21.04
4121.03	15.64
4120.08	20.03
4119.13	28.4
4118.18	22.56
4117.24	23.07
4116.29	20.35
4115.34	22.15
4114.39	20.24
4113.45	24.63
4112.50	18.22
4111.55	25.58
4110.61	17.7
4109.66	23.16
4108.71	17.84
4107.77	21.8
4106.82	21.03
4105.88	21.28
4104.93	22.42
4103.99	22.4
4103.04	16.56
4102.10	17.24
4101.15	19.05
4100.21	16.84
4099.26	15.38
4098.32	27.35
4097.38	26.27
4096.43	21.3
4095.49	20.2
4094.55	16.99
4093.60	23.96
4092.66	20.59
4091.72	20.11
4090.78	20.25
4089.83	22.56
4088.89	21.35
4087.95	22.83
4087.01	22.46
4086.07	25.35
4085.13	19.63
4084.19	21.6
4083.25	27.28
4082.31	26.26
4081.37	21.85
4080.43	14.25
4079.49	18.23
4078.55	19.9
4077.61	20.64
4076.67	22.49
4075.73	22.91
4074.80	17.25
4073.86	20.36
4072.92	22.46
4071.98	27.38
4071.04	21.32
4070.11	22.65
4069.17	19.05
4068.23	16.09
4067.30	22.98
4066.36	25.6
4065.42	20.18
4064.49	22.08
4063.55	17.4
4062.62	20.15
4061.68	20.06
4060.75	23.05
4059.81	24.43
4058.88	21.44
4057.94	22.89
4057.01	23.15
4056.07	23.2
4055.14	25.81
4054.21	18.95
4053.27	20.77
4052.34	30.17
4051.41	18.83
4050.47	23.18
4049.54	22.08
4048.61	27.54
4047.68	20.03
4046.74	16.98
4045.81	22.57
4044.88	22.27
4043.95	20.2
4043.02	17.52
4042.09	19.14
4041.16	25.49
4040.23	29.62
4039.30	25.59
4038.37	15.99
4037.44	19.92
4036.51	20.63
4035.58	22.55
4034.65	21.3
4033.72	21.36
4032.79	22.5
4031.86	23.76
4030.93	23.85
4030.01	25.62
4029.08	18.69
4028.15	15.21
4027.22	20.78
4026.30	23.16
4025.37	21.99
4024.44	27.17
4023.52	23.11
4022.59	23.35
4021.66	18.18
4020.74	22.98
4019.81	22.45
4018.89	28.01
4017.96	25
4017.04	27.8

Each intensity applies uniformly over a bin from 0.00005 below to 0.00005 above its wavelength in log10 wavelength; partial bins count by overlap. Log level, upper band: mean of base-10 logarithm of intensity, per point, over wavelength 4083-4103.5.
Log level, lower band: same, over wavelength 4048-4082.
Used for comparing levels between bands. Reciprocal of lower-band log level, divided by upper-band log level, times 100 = 56.9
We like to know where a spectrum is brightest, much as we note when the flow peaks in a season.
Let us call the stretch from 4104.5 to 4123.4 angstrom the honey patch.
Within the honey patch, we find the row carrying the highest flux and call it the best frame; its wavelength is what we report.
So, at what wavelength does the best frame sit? 4119.13 angstrom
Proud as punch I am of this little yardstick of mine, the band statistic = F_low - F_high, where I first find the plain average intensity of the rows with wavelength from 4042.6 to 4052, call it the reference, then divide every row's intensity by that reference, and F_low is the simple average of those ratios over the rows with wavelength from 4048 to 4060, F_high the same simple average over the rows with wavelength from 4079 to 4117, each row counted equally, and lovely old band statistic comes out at 0.10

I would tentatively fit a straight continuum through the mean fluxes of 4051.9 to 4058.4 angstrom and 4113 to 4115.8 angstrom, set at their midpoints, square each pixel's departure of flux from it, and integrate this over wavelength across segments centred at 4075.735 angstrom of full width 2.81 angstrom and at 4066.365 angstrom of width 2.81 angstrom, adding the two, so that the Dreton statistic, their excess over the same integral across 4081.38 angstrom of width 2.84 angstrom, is -36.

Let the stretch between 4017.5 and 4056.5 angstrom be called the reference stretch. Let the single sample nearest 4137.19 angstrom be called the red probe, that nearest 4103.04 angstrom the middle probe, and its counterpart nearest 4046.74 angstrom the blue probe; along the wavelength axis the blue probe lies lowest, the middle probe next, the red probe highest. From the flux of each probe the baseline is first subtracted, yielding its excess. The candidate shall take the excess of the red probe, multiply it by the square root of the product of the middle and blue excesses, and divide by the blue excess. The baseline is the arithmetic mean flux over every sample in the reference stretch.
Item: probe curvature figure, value 2.1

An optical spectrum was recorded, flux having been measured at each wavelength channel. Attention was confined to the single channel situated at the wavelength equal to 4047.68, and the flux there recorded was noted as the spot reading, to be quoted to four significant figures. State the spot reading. 20.03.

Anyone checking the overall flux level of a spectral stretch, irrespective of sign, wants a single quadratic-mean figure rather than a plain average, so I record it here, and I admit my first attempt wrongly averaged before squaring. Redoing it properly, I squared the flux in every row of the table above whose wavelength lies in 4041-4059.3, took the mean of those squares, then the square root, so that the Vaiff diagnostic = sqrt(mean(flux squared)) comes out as 22.3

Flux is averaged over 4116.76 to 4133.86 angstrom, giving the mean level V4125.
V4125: 20.7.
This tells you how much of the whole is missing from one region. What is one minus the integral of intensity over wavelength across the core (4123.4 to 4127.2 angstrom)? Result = -79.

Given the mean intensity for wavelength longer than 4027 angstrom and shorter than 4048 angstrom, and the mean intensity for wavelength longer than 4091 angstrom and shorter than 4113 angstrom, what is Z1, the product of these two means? 440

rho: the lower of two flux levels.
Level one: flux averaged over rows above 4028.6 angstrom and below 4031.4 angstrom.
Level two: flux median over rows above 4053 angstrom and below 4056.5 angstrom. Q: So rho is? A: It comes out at 22.0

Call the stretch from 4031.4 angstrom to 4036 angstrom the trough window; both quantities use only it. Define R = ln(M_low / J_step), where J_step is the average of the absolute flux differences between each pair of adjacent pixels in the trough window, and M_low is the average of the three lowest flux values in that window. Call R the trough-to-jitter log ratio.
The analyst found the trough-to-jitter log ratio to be 3.2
